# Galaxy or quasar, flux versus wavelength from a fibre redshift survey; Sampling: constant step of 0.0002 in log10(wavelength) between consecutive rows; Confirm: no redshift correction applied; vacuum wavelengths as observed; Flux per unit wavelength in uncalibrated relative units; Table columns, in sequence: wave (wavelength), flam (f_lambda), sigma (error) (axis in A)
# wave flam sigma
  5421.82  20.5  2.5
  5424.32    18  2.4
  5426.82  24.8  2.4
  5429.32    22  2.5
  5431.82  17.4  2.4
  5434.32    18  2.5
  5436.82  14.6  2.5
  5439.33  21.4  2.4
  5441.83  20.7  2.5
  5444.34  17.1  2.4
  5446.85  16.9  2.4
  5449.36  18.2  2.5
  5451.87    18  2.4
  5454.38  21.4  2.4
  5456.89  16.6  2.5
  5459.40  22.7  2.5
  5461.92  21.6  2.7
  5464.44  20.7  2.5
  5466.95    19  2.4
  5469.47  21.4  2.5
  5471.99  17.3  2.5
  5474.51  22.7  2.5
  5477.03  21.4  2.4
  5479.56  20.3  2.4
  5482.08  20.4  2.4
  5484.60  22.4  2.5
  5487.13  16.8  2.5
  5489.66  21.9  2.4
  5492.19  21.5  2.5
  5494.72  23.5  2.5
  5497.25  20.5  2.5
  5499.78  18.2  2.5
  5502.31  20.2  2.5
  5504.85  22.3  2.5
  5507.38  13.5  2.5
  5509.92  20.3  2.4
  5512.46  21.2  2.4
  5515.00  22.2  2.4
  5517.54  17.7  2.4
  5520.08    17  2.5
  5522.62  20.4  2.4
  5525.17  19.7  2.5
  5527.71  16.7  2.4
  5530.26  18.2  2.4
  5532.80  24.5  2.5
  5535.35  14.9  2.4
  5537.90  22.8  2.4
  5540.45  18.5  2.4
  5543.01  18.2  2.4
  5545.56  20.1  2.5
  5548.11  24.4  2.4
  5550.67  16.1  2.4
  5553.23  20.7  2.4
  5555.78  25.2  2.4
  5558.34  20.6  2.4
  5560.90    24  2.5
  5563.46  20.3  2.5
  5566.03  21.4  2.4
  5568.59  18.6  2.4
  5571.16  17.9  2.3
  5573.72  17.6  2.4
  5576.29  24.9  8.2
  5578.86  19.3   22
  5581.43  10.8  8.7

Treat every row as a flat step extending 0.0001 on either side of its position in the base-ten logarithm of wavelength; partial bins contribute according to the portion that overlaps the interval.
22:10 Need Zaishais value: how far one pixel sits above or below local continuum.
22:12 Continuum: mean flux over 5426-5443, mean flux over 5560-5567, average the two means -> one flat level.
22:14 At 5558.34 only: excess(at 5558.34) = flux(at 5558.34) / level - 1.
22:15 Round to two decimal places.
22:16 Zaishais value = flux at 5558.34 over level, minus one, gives -0.01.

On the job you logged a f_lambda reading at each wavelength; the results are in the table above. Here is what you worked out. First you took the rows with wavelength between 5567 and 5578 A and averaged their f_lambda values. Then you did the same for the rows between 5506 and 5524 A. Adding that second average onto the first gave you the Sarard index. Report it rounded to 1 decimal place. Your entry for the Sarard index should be 38.7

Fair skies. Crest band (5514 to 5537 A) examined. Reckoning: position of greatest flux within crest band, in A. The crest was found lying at 5532.80 A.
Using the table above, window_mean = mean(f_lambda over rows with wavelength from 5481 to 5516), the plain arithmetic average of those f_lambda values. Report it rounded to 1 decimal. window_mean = 20.3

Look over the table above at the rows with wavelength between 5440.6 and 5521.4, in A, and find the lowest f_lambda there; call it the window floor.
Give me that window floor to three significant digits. 13.5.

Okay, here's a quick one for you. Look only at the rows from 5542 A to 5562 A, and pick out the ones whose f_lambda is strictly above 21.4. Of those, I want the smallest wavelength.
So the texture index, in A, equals 5548.11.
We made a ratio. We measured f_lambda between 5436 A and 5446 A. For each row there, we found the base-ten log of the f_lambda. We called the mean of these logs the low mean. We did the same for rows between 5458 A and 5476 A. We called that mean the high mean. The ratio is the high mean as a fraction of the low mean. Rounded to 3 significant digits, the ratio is 1.04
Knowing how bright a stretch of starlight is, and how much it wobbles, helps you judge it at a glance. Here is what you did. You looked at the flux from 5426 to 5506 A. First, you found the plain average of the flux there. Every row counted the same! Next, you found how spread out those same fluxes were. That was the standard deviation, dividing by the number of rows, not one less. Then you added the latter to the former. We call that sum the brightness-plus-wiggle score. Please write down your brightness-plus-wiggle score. 22.4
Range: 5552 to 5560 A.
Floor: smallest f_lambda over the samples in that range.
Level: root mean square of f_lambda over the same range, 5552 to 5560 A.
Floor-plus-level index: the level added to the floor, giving 43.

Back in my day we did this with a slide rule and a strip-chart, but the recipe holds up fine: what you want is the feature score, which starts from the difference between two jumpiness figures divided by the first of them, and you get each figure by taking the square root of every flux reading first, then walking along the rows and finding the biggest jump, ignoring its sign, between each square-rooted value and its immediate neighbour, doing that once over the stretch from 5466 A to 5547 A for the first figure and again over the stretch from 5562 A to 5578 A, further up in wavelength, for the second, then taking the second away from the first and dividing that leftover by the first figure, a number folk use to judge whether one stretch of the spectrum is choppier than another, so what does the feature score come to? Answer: 0.27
